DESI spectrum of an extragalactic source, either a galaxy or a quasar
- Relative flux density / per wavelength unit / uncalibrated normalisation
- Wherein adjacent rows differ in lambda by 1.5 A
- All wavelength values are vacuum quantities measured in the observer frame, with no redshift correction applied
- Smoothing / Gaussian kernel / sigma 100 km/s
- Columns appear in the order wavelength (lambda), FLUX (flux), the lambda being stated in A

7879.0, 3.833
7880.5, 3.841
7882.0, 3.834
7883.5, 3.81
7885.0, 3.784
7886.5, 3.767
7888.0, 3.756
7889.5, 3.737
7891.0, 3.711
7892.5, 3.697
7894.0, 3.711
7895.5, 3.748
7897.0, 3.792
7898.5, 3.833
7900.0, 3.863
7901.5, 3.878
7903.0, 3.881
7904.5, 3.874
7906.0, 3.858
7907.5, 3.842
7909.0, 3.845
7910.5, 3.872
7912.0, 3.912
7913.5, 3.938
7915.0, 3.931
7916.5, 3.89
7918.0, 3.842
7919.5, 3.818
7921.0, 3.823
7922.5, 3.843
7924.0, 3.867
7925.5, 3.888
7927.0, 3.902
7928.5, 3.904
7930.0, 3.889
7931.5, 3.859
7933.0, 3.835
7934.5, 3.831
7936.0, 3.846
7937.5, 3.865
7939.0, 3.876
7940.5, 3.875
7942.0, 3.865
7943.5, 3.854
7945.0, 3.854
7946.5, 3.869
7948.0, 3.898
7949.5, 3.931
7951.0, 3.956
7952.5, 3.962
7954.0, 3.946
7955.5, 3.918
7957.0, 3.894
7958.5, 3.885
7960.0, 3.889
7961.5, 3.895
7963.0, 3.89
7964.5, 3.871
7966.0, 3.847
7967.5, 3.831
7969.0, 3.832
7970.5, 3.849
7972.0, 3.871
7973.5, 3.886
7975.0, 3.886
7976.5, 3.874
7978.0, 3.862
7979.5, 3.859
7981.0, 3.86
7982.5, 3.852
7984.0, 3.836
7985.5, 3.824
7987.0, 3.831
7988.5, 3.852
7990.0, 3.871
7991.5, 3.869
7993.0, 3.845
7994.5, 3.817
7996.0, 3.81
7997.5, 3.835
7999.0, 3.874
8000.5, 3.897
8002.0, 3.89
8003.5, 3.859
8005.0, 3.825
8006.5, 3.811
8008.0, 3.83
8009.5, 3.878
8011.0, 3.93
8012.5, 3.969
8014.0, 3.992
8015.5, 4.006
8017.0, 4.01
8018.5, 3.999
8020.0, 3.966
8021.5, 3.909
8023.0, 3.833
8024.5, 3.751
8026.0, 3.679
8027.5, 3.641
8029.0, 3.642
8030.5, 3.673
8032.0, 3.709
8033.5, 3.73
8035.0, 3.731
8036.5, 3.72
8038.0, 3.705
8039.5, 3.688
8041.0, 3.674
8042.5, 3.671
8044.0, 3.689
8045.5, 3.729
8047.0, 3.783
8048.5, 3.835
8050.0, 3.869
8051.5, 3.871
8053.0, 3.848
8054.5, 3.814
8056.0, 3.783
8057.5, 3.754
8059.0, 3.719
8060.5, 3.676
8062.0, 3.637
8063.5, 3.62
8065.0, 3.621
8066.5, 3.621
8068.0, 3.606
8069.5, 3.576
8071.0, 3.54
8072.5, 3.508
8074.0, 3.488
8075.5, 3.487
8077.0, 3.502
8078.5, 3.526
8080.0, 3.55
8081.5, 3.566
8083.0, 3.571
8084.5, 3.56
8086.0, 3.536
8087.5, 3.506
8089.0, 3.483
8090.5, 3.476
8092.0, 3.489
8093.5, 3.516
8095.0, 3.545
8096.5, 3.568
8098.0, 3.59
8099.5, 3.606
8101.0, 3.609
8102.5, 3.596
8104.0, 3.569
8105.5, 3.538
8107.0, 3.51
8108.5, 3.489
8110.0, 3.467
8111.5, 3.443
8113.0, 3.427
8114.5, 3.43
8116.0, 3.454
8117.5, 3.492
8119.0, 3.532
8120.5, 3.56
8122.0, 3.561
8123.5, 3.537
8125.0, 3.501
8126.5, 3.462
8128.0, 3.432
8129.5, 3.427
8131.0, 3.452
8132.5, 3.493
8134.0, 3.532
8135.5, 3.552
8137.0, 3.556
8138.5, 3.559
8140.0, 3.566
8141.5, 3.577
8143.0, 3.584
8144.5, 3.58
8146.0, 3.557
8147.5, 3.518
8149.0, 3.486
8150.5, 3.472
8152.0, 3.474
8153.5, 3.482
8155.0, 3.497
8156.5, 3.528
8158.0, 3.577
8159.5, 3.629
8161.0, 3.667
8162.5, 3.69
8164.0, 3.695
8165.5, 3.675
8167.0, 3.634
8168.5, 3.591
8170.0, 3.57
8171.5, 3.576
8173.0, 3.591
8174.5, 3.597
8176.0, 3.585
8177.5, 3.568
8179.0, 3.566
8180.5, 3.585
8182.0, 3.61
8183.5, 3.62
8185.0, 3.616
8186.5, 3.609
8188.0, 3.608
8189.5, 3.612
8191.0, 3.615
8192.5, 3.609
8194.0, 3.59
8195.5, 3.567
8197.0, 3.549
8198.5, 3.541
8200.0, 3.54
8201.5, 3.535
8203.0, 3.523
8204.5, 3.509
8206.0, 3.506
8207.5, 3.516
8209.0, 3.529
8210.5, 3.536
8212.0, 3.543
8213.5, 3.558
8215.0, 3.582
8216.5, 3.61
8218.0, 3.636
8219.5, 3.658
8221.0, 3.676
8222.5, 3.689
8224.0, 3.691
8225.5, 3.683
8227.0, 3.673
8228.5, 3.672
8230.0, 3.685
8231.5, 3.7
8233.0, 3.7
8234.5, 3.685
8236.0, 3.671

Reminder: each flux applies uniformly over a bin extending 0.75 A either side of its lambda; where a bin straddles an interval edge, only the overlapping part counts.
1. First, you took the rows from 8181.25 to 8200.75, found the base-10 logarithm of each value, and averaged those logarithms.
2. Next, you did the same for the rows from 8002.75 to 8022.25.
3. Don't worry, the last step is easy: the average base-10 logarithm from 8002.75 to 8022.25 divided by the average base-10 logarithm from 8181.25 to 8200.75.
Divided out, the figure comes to 1.07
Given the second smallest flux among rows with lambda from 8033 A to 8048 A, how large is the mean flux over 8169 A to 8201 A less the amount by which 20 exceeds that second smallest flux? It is -12.7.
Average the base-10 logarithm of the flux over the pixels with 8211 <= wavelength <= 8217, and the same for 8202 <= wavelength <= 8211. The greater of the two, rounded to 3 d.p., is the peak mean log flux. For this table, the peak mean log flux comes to 0.553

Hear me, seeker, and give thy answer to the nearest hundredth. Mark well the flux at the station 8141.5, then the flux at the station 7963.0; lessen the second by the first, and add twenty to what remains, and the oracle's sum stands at 20.31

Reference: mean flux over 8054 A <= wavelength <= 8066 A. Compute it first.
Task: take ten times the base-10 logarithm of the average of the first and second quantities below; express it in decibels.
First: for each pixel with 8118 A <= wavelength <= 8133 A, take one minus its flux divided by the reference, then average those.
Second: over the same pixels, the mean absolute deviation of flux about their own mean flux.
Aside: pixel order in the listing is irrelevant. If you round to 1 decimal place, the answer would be -13.1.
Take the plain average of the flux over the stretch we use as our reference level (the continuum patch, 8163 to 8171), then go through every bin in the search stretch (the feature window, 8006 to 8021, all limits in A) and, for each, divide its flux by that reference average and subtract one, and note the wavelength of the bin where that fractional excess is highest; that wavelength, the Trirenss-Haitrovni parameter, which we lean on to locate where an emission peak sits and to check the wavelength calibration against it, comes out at 8017.0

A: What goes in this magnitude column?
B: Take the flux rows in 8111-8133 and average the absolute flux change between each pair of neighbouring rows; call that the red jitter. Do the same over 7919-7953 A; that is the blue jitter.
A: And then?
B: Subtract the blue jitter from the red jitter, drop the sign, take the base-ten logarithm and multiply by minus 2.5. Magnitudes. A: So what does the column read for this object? 5.0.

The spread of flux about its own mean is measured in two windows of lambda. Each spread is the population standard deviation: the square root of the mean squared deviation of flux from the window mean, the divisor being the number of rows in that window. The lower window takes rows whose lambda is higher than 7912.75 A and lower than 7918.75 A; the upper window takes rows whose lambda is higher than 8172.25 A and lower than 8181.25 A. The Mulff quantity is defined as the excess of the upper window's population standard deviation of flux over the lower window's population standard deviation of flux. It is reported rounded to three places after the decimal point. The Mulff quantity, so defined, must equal -0.027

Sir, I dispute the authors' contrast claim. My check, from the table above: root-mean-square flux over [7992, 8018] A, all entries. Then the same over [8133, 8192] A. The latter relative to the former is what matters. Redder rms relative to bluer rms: 0.92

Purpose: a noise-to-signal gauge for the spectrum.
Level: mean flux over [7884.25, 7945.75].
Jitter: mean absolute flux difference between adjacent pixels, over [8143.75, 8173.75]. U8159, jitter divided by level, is 0.0065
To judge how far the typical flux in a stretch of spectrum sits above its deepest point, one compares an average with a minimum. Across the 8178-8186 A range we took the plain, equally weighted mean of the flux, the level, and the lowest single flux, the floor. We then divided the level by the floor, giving 1.01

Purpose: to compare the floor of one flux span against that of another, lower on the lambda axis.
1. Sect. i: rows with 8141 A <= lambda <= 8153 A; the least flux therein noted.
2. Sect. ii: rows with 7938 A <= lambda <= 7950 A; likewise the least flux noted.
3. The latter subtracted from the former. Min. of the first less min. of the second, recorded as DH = -0.4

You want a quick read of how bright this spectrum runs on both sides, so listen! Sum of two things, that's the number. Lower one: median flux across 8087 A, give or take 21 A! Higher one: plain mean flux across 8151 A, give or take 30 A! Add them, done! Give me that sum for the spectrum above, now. 7.10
